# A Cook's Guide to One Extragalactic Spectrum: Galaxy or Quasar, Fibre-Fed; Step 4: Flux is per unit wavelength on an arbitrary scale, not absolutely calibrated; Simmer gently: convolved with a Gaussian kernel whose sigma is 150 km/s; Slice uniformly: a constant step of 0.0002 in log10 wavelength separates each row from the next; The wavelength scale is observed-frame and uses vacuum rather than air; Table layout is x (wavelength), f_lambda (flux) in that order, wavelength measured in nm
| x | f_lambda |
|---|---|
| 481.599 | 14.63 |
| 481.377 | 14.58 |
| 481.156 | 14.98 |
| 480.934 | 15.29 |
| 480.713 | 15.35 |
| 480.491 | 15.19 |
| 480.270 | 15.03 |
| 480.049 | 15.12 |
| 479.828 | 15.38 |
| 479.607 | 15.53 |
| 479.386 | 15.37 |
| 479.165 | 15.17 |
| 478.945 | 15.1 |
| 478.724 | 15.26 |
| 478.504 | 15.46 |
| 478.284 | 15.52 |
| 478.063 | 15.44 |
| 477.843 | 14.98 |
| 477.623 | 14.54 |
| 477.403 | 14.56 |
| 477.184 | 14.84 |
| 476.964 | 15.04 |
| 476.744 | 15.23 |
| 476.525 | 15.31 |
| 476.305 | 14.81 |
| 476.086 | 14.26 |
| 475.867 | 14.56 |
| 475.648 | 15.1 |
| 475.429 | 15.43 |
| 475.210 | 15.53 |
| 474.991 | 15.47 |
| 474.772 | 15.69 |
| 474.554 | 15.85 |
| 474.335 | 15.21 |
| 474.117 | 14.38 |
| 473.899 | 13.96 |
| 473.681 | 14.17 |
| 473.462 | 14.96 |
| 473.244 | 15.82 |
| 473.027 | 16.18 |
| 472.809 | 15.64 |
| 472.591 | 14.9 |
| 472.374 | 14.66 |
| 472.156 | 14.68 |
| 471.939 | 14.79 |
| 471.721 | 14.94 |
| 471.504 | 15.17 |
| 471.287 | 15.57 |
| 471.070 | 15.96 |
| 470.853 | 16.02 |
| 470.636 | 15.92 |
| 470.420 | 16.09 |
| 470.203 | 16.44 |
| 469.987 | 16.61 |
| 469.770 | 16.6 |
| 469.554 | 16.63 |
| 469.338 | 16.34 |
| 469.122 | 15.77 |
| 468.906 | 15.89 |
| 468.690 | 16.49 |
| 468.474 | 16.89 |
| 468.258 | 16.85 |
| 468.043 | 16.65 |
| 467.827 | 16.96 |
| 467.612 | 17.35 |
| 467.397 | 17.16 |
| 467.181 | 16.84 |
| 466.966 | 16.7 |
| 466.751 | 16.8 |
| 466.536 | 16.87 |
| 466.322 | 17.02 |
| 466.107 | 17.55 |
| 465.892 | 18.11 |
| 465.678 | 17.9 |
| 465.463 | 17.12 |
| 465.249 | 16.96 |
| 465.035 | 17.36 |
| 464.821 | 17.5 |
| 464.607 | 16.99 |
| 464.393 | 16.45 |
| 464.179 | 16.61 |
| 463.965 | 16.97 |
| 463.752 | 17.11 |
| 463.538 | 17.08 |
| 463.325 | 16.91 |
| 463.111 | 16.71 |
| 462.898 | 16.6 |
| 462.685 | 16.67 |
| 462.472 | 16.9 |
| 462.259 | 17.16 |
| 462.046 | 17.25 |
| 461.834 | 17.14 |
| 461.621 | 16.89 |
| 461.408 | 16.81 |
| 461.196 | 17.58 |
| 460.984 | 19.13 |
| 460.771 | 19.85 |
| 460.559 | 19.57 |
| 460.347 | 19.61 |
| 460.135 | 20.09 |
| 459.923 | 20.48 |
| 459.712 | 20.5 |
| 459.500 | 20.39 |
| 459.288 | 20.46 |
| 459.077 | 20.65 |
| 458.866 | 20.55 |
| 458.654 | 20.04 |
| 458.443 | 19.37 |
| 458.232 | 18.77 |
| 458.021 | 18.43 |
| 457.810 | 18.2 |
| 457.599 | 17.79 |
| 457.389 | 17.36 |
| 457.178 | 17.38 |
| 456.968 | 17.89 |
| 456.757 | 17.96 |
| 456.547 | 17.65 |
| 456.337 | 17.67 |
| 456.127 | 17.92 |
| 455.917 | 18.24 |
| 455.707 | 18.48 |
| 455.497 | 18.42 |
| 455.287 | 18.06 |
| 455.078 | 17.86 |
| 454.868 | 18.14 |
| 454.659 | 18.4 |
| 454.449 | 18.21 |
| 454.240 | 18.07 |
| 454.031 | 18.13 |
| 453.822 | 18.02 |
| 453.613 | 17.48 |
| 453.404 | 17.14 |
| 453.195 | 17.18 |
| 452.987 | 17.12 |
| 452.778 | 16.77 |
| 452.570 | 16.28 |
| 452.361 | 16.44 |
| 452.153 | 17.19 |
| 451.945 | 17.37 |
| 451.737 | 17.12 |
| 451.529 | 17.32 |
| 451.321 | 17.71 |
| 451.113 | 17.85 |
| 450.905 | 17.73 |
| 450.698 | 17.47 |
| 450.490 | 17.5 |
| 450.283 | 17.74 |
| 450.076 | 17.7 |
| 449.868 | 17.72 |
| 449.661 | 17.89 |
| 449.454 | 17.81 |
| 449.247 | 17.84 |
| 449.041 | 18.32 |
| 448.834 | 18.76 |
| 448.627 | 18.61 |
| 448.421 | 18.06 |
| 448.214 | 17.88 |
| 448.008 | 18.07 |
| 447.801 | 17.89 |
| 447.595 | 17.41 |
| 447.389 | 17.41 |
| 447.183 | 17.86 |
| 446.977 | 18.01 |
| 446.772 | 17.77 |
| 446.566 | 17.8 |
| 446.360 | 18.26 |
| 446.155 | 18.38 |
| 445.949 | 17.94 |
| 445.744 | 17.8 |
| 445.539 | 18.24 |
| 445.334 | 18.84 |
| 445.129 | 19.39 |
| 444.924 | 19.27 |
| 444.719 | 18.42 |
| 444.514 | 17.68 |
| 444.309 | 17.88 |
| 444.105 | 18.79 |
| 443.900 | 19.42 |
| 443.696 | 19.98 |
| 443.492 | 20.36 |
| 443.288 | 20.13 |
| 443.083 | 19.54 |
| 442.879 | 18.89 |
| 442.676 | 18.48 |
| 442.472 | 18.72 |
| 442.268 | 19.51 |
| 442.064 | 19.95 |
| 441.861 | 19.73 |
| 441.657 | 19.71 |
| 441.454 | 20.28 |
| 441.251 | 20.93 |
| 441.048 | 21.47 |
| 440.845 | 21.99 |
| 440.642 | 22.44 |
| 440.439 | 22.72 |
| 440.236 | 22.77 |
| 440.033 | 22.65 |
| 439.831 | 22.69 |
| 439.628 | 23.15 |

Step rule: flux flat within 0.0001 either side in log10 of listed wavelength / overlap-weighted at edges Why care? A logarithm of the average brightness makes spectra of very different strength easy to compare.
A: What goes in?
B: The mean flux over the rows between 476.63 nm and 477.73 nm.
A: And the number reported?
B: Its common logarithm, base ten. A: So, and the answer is 1.17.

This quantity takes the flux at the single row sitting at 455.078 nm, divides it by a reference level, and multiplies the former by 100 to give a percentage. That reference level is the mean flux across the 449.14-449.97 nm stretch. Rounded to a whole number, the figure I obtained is 100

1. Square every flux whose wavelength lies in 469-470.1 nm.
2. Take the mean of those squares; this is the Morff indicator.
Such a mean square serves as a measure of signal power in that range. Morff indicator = 269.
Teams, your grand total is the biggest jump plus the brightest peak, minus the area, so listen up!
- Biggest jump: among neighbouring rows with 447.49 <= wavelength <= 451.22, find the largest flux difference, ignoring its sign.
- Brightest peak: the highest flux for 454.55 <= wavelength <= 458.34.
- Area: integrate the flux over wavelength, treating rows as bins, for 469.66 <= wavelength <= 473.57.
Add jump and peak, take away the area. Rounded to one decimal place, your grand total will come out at -41.7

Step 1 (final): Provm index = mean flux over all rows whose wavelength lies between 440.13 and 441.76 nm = 21.5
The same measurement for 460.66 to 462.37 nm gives 17.7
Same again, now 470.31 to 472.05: 15.6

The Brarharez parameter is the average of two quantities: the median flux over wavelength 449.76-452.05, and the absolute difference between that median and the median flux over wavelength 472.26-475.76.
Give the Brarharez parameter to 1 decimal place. 10.0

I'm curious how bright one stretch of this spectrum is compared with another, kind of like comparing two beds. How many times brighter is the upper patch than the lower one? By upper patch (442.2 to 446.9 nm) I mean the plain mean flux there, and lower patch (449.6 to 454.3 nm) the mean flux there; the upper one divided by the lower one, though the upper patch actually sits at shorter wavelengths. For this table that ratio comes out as 1.08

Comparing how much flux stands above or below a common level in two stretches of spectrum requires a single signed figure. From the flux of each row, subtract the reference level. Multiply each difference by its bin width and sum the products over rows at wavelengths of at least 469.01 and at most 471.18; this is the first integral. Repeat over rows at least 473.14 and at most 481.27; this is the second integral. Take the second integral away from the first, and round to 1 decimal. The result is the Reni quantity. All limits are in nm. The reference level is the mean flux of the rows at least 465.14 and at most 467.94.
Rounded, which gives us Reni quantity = 14.8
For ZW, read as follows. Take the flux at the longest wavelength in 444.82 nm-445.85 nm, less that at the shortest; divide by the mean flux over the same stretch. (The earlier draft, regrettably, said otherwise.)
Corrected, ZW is -0.079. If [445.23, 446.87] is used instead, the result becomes -0.059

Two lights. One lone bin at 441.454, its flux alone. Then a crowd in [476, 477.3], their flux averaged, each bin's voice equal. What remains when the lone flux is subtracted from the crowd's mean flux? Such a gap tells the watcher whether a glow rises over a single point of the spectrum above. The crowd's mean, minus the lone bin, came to -5.4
